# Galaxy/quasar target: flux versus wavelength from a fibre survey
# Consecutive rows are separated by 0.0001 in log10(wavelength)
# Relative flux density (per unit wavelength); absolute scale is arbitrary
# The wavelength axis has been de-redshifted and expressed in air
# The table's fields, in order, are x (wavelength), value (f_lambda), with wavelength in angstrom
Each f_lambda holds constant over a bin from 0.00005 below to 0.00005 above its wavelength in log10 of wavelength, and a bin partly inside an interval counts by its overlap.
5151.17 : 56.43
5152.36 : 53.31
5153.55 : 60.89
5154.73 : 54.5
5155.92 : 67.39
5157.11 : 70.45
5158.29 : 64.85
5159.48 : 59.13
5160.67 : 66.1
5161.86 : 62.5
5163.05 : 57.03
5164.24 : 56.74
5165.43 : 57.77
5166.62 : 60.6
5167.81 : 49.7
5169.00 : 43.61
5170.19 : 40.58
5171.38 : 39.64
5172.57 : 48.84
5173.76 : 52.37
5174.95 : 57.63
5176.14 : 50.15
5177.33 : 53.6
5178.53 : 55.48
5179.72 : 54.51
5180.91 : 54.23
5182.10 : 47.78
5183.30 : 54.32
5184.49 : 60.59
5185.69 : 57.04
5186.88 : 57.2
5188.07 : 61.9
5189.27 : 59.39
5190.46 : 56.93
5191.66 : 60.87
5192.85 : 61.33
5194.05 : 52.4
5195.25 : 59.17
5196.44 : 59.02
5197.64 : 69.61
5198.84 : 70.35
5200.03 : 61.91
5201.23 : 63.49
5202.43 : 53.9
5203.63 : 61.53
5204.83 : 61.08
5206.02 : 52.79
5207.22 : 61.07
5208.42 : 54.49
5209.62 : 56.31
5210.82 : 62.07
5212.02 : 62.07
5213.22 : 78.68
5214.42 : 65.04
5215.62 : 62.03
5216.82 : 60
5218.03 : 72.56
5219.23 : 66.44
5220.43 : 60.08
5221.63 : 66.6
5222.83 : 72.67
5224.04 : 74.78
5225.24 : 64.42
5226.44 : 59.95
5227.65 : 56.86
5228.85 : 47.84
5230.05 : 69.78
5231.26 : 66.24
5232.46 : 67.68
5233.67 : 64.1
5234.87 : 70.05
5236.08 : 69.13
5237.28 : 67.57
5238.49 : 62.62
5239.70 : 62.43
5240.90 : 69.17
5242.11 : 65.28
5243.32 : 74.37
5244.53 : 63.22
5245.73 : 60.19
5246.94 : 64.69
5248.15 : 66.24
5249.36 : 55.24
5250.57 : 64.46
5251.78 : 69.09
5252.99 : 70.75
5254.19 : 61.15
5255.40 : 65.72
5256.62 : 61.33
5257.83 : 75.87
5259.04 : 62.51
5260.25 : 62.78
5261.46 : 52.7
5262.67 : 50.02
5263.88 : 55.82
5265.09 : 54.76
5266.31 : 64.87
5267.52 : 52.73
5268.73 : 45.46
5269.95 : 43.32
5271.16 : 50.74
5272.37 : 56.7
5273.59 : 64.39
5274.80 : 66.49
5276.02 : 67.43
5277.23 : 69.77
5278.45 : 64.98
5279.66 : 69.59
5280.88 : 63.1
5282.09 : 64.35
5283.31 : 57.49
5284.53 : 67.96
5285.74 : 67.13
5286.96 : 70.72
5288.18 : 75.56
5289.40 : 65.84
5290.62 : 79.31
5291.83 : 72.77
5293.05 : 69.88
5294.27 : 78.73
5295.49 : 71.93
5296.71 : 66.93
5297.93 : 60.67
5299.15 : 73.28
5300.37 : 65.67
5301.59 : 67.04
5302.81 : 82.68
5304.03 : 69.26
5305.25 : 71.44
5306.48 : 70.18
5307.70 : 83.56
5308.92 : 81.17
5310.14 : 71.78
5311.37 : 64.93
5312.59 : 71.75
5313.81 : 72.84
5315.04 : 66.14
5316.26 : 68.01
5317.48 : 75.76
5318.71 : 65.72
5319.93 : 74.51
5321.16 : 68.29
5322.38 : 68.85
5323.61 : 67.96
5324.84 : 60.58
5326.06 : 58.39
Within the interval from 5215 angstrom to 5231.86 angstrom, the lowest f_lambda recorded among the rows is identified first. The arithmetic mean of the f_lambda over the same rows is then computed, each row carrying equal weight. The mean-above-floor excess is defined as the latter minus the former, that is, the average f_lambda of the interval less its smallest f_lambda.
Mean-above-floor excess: 16.5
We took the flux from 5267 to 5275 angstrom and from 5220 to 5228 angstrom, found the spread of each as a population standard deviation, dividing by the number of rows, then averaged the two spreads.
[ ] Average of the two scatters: 7.2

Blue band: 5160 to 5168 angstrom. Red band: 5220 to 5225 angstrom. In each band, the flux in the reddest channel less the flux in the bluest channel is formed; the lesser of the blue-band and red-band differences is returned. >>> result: -16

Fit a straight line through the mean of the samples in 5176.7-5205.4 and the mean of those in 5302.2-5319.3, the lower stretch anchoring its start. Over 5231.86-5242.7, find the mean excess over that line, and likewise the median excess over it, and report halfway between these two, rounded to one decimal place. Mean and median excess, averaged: 3.0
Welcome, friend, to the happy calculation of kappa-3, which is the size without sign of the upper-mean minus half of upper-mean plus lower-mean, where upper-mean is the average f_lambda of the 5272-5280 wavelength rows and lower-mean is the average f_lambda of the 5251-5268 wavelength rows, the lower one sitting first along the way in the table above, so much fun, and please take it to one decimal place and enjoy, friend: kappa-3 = 2.1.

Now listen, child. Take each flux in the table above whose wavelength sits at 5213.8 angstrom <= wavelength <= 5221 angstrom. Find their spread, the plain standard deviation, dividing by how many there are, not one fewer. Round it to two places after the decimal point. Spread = 4.37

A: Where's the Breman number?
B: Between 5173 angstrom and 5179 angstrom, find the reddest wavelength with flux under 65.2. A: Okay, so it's 5178.53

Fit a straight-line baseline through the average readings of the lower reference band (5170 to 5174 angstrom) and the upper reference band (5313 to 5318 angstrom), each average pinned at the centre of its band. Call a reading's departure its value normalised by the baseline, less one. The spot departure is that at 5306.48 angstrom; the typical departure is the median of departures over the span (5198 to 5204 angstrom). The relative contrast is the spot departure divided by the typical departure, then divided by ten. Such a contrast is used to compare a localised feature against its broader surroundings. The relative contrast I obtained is 0.007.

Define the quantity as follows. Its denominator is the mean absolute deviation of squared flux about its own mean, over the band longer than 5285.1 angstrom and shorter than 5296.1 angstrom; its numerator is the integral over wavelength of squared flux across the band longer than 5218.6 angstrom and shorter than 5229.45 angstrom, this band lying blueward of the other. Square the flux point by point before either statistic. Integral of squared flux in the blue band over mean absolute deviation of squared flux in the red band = 82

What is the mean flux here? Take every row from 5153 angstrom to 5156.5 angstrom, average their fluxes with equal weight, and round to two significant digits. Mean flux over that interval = 61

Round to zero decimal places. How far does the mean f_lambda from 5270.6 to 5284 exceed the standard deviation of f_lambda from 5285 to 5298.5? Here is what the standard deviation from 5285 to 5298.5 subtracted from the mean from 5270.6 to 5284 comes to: 58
